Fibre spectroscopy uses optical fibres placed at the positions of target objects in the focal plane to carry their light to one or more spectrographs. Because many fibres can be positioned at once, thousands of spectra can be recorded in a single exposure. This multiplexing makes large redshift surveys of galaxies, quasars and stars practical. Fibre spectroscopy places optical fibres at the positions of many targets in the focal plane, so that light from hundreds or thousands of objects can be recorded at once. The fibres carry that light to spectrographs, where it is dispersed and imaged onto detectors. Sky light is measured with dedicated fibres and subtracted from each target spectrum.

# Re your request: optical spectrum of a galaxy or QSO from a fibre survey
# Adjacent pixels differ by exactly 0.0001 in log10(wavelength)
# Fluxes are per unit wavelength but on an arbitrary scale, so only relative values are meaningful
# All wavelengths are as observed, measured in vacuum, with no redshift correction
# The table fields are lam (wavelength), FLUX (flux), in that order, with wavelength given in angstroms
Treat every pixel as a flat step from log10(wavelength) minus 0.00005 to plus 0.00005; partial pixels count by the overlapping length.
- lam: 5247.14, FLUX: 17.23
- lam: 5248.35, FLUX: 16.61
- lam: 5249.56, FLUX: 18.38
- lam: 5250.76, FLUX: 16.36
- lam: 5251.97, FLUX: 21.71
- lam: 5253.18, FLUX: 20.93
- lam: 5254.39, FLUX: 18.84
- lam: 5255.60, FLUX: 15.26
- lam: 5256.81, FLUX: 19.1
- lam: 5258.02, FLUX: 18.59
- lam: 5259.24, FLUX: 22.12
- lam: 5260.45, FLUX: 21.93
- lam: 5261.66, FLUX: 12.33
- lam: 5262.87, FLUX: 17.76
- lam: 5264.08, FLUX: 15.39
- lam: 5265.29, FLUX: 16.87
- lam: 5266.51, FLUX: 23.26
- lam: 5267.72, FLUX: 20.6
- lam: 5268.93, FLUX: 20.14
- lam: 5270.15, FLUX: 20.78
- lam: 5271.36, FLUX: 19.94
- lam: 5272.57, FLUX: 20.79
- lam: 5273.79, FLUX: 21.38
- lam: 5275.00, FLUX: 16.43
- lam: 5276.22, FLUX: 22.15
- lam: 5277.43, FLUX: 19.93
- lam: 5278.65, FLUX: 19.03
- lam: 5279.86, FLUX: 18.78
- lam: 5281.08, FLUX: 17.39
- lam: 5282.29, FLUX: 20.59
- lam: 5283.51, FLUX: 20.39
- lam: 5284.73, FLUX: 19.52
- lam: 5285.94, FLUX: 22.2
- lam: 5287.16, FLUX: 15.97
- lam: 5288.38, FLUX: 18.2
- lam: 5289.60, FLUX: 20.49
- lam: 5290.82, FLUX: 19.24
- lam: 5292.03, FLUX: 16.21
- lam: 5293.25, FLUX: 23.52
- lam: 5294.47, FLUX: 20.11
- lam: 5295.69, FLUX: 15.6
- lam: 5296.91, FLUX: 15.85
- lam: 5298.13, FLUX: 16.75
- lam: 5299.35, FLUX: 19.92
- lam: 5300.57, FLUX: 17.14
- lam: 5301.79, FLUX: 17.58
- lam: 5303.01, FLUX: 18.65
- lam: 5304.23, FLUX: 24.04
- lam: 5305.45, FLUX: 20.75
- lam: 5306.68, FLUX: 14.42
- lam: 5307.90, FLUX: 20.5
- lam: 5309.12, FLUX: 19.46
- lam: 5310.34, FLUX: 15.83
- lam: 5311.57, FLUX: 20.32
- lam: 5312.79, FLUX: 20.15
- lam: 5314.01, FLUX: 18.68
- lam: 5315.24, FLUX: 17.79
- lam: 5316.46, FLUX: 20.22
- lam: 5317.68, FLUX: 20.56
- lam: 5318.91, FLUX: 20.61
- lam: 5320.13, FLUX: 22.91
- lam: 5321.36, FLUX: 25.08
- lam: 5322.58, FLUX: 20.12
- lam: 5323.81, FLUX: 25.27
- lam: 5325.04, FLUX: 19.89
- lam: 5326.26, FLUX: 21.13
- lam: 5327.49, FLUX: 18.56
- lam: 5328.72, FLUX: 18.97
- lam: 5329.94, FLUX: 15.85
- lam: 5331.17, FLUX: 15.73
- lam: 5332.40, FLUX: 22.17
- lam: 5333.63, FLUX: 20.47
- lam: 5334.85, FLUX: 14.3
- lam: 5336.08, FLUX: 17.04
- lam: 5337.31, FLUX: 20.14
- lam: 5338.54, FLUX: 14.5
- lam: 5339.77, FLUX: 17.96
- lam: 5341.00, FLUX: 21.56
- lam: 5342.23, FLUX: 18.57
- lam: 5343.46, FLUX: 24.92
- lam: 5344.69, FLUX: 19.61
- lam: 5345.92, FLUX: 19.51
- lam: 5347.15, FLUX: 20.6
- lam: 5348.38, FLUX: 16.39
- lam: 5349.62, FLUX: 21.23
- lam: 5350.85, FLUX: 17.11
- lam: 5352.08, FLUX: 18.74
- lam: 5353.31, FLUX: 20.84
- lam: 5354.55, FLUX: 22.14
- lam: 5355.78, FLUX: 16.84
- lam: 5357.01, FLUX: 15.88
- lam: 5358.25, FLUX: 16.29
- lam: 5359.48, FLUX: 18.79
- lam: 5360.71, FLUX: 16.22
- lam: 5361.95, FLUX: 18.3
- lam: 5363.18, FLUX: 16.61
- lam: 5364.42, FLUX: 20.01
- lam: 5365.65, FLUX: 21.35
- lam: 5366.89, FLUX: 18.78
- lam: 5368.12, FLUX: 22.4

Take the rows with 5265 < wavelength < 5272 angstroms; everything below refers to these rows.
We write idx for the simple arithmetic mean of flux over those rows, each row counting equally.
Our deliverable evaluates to 20.3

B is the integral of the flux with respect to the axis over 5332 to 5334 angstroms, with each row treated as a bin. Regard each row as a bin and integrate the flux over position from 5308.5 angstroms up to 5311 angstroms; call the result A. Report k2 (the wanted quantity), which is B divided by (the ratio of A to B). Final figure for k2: 41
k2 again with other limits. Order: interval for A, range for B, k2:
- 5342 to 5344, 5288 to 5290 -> 34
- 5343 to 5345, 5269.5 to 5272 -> 58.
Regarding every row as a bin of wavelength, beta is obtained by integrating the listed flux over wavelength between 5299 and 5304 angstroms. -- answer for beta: 93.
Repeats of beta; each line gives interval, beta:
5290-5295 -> 99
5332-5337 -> 92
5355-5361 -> 102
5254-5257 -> 52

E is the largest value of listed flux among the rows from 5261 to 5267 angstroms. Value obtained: 23.26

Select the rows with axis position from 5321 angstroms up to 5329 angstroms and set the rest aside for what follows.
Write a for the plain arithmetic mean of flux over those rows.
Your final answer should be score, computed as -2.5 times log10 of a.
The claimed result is -3.32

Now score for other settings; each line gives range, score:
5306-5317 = -3.17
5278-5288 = -3.21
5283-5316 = -3.19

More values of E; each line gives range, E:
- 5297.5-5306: 24.04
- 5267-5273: 20.79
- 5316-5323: 25.08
